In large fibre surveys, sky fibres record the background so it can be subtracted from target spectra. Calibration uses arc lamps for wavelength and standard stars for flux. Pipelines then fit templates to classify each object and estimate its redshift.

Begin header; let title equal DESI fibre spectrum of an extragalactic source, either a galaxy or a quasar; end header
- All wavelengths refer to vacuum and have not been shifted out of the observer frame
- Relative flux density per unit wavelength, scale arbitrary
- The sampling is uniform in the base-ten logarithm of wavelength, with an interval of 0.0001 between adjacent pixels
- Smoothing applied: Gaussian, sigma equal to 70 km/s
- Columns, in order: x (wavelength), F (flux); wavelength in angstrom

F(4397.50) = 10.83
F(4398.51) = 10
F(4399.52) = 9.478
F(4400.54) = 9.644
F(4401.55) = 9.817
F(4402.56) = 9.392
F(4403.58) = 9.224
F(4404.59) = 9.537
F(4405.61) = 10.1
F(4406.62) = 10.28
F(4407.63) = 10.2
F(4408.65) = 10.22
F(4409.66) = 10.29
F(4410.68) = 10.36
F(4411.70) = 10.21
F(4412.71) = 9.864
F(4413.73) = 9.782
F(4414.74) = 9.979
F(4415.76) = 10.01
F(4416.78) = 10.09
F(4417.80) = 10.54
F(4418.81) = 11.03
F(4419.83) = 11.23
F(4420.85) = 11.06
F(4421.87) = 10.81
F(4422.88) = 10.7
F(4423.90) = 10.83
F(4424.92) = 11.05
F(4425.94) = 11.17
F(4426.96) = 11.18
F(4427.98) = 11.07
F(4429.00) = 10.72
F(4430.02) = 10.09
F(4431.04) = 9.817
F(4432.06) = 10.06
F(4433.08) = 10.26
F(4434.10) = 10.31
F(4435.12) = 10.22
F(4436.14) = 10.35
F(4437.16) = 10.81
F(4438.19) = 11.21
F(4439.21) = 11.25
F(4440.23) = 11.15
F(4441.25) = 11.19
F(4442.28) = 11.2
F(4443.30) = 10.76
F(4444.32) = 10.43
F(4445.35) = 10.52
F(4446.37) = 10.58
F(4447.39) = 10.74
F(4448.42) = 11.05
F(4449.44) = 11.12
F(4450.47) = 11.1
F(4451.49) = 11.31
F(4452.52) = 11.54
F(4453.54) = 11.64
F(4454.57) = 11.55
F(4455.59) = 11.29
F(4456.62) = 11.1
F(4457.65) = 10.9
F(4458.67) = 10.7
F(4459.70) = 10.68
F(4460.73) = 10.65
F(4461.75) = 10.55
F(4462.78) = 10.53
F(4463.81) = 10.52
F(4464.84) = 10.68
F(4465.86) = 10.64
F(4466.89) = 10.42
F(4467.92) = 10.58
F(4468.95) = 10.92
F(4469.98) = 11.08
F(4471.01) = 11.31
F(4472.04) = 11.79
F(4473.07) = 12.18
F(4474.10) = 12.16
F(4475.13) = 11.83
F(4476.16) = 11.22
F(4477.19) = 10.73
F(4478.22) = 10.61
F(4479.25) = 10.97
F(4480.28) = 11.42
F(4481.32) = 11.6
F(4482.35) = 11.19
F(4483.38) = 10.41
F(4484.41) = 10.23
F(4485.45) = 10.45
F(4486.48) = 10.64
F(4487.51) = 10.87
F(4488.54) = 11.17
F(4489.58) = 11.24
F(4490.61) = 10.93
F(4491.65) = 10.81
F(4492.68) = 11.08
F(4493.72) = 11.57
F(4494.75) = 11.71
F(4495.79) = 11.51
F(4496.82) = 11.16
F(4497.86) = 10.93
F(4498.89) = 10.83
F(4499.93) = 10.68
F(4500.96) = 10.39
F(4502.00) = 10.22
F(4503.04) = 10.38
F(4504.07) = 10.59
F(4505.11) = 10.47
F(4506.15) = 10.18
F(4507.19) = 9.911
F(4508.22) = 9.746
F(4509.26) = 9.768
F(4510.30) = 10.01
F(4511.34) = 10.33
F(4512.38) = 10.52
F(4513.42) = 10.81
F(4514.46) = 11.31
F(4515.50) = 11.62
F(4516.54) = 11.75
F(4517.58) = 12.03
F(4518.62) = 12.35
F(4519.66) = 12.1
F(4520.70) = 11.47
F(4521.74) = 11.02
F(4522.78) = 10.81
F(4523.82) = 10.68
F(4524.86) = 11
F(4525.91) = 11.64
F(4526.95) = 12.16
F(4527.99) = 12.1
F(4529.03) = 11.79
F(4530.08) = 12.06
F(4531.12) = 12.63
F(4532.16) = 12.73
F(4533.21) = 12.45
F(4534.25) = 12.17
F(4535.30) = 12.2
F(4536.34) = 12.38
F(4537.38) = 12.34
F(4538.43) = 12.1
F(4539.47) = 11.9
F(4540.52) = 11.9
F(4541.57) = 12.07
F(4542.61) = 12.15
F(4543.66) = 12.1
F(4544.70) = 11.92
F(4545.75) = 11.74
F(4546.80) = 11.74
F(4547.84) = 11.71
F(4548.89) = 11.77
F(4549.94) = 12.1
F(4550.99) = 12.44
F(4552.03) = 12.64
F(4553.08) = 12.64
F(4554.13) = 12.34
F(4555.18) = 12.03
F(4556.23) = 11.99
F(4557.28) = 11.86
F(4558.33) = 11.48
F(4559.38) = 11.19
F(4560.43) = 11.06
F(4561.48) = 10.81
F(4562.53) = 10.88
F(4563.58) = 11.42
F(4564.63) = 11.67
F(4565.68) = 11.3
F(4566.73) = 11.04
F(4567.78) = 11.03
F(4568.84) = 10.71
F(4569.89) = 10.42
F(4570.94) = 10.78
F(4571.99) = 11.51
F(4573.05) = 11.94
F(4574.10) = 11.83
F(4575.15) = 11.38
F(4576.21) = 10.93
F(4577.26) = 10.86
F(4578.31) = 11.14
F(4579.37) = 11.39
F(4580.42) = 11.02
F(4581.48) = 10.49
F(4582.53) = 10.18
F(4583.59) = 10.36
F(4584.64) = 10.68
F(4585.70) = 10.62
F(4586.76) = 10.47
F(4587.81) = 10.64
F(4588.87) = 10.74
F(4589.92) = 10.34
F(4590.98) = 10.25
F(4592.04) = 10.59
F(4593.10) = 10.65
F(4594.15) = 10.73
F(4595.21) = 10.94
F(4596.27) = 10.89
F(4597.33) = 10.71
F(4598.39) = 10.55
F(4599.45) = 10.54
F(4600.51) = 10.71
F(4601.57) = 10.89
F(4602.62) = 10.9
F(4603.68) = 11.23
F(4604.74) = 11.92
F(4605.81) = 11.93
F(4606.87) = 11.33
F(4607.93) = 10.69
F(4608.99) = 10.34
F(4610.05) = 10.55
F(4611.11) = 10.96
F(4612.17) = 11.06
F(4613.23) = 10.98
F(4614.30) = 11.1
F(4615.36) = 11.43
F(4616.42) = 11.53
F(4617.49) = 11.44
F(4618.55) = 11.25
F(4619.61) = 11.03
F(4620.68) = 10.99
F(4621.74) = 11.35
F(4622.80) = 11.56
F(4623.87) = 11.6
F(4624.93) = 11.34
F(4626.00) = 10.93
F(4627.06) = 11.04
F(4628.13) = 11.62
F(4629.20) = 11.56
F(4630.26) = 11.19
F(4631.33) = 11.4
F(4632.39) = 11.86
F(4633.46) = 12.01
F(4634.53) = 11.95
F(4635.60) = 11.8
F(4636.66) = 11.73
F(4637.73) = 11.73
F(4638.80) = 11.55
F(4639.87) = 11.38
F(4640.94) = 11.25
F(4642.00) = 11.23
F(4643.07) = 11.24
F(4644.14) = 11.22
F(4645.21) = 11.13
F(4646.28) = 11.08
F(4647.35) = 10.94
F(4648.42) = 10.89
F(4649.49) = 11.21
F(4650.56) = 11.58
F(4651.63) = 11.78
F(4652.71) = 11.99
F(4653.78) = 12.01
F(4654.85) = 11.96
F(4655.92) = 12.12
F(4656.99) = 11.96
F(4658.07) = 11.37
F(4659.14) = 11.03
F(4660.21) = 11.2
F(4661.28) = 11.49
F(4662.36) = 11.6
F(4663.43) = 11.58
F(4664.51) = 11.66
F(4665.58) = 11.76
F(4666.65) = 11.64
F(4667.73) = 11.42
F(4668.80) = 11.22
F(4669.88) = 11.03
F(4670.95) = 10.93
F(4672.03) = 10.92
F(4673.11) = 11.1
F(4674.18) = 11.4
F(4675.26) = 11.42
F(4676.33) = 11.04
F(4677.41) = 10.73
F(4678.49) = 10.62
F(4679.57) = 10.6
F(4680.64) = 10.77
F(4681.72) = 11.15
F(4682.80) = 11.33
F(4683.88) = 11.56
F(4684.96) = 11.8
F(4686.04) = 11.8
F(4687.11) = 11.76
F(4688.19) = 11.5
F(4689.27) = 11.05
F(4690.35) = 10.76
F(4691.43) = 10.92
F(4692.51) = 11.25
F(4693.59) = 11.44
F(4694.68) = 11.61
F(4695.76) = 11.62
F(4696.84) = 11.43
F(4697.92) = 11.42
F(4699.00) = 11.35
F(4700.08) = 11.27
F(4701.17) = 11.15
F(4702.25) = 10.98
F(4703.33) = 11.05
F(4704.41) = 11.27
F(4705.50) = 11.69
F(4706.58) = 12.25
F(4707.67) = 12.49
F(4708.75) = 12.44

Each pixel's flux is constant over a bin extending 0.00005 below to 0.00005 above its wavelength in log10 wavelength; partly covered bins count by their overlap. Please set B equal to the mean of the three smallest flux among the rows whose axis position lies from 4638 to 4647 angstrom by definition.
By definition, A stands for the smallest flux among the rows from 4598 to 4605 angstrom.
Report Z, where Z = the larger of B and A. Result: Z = 11.1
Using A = 10.54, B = 11.1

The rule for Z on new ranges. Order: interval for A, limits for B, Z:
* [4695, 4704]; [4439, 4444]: 11.0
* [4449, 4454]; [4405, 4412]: 11.1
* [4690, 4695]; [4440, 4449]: 10.8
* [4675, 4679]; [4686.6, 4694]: 10.9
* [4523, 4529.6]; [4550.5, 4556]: 12.3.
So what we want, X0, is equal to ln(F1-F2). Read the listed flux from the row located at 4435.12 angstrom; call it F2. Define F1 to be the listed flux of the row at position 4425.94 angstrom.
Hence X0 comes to -0.1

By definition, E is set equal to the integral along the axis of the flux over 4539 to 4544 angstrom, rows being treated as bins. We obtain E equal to 60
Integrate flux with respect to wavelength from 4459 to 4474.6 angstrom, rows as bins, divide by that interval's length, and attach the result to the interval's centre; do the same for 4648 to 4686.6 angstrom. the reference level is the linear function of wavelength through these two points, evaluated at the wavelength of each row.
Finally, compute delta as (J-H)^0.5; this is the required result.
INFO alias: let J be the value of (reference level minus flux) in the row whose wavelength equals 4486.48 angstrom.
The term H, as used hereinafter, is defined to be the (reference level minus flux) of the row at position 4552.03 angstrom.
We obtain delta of 1.37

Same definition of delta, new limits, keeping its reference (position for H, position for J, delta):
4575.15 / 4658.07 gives 0.42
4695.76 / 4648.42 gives 0.80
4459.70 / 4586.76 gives 0.68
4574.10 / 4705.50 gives 0.64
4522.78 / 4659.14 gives 0.24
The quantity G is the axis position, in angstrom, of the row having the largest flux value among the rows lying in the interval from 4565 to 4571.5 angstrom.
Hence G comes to 4565.68 angstrom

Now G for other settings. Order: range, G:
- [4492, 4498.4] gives 4494.75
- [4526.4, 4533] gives 4532.16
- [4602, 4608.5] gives 4605.81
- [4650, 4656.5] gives 4655.92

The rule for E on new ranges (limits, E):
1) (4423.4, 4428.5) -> 56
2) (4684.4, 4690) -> 65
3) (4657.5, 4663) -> 62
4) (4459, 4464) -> 53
